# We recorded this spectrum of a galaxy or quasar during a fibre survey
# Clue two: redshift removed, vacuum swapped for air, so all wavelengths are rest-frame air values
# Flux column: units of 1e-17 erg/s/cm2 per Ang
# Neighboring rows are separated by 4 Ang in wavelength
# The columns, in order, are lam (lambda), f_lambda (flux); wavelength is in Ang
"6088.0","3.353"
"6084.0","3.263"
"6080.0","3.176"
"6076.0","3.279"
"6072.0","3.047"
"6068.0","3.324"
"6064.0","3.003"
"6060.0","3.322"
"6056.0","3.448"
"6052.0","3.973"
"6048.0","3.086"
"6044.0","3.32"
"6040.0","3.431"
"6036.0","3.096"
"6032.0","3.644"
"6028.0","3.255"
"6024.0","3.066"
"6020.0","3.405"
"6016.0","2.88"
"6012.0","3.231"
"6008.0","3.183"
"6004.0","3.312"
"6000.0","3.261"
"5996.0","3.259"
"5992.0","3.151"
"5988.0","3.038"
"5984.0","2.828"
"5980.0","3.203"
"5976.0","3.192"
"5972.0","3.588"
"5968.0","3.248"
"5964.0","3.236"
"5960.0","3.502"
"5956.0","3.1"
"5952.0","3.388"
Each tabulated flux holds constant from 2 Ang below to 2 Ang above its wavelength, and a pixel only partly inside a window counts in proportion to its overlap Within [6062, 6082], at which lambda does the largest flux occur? 6068.0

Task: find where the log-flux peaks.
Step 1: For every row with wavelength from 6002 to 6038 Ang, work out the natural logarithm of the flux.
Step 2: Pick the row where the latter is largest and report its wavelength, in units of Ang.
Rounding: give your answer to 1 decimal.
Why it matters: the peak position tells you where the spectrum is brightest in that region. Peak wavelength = 6032.0 Ang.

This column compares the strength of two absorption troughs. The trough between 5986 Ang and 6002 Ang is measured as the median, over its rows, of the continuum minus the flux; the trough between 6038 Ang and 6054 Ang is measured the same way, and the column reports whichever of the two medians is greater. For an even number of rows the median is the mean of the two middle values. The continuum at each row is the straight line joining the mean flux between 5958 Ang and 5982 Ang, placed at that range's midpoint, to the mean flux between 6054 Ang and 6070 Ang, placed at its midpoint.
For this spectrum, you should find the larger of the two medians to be 0.109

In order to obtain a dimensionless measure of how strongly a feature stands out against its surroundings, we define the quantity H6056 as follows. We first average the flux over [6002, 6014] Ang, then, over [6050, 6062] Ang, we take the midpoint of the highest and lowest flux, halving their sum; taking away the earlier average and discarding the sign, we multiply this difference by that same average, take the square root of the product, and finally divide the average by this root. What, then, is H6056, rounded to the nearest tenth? 2.8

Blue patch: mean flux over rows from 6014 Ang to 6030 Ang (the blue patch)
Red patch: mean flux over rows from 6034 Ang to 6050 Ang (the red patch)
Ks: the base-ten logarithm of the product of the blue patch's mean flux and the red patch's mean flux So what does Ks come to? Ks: 1.01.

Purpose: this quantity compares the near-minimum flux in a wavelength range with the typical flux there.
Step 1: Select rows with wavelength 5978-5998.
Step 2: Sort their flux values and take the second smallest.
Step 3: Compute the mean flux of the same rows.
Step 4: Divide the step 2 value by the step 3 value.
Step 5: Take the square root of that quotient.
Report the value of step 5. 0.991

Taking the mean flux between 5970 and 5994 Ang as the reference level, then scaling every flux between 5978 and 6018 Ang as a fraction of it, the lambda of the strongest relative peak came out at 6004.0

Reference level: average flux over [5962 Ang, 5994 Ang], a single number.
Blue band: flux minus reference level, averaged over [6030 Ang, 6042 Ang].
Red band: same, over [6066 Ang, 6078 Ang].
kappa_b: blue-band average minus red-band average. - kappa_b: 0.17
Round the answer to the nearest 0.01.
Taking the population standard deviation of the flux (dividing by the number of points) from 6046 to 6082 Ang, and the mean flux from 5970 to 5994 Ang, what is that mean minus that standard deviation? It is 2.89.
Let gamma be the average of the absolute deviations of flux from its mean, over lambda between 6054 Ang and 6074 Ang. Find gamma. 0.16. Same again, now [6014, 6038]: 0.21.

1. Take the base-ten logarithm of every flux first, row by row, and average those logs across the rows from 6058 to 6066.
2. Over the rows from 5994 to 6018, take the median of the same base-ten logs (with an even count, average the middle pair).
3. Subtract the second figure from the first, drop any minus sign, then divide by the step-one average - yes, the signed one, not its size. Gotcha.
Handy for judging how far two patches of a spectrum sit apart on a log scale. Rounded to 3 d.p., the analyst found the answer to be 0.023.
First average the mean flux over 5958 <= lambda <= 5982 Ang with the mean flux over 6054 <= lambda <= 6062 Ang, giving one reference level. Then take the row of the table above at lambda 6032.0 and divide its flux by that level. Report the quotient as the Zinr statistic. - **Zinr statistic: 1.09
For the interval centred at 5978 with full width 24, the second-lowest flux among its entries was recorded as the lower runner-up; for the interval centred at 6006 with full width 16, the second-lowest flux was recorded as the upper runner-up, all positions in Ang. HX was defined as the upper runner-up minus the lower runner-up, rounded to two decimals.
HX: 0.19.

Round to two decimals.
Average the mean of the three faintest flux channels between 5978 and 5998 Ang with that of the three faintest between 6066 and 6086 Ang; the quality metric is 3.08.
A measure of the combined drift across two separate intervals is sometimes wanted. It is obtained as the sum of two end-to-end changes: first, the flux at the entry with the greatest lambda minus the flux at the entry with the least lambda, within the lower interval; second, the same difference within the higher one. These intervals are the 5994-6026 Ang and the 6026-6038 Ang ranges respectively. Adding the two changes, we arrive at -0.35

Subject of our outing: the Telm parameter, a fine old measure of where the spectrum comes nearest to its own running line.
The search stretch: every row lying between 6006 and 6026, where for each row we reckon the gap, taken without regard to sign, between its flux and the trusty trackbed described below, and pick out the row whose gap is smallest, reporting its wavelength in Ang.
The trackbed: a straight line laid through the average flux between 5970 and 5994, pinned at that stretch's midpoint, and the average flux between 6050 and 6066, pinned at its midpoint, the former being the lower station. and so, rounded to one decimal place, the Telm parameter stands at 6012.0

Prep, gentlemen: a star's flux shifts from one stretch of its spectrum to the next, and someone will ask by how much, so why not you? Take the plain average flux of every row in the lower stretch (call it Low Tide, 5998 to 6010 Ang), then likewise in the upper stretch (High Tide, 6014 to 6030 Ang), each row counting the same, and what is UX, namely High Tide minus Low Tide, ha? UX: -0.10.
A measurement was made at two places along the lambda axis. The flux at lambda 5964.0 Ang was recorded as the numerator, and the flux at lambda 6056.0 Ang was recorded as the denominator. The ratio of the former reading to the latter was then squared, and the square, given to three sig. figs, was 0.881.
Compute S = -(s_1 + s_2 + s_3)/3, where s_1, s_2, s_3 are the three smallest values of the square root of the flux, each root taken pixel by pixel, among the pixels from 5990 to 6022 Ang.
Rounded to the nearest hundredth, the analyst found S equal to -1.75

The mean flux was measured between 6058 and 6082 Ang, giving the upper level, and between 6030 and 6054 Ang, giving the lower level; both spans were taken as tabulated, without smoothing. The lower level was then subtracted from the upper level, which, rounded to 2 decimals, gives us -0.23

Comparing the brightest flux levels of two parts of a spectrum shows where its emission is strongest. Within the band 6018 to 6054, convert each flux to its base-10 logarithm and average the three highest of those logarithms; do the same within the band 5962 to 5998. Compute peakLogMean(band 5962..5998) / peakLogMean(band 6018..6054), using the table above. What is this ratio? 0.93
